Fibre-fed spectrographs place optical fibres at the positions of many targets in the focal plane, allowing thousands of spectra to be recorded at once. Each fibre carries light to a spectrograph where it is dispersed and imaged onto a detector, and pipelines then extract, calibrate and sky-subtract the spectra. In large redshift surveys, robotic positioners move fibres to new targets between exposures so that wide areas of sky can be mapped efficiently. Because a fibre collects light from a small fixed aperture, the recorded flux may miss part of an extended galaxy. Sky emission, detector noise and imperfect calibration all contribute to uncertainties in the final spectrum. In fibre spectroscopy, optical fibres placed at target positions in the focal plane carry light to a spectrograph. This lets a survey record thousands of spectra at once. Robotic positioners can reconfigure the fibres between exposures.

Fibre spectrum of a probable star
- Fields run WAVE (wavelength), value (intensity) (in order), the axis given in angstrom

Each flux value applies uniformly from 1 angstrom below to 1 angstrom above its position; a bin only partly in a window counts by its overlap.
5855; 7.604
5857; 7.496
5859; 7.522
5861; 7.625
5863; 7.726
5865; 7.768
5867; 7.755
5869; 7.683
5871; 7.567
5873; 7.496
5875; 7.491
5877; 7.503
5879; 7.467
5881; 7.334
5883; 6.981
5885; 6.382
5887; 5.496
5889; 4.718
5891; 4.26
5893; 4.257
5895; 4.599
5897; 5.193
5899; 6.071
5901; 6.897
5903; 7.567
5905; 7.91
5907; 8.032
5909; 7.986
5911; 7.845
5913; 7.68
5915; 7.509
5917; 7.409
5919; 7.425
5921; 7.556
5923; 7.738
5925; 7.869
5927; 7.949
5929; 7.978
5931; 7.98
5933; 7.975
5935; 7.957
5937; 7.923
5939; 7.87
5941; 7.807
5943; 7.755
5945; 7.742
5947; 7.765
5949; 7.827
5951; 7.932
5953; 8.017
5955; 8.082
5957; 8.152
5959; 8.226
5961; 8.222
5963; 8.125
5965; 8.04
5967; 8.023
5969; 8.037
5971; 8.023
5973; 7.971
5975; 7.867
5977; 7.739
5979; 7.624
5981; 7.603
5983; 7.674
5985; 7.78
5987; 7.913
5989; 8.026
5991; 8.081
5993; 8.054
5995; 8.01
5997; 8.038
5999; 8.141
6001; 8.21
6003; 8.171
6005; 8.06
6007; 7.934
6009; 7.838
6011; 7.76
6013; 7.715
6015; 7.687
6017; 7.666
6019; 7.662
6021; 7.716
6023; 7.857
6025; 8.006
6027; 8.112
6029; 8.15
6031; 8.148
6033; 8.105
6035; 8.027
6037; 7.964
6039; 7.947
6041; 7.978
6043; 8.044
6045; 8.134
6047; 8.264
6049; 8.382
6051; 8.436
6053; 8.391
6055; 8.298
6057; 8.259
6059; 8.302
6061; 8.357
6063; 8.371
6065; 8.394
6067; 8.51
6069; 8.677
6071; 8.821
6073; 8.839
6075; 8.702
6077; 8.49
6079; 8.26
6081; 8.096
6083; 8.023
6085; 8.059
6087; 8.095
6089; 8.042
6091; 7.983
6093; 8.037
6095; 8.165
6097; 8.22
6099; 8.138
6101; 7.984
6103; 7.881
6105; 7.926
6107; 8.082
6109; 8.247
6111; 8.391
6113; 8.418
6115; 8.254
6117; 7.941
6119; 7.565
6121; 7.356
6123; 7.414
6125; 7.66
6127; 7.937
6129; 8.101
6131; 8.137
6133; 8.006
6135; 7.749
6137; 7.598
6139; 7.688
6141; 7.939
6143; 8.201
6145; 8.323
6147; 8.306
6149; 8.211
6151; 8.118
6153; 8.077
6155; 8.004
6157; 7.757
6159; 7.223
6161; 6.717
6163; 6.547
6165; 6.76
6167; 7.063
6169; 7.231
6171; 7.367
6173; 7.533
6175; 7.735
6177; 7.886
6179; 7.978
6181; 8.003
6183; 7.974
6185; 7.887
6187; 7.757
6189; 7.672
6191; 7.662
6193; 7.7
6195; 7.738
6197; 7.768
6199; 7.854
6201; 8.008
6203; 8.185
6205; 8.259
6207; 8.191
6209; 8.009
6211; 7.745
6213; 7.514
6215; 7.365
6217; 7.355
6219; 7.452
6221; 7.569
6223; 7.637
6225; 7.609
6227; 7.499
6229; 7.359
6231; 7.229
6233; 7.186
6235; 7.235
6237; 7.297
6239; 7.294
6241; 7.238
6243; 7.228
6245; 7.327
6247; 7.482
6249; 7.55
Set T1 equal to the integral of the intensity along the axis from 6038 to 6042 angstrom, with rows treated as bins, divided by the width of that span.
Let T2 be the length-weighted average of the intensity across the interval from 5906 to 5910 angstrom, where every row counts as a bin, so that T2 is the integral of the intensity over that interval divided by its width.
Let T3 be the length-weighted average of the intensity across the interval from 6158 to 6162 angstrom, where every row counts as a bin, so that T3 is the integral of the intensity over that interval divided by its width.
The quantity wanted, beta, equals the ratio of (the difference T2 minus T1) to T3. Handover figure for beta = 0.01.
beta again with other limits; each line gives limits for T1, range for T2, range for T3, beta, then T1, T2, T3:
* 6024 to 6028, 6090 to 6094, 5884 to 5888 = -0.01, 8.06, 8.01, 5.9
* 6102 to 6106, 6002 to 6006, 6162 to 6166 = 0.03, 7.90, 8.12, 6.7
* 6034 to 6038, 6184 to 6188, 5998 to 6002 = -0.02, 8.00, 7.82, 8.2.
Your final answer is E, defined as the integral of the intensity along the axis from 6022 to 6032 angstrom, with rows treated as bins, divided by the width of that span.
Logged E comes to 8.1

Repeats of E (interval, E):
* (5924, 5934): 8.0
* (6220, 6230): 7.5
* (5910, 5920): 7.6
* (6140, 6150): 8.2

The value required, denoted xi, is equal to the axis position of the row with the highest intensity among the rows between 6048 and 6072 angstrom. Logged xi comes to 6071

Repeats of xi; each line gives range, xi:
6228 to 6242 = 6229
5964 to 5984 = 5965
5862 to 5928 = 5907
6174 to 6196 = 6181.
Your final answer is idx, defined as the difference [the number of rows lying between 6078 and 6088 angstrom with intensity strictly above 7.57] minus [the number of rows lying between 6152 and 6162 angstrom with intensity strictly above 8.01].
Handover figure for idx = 4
